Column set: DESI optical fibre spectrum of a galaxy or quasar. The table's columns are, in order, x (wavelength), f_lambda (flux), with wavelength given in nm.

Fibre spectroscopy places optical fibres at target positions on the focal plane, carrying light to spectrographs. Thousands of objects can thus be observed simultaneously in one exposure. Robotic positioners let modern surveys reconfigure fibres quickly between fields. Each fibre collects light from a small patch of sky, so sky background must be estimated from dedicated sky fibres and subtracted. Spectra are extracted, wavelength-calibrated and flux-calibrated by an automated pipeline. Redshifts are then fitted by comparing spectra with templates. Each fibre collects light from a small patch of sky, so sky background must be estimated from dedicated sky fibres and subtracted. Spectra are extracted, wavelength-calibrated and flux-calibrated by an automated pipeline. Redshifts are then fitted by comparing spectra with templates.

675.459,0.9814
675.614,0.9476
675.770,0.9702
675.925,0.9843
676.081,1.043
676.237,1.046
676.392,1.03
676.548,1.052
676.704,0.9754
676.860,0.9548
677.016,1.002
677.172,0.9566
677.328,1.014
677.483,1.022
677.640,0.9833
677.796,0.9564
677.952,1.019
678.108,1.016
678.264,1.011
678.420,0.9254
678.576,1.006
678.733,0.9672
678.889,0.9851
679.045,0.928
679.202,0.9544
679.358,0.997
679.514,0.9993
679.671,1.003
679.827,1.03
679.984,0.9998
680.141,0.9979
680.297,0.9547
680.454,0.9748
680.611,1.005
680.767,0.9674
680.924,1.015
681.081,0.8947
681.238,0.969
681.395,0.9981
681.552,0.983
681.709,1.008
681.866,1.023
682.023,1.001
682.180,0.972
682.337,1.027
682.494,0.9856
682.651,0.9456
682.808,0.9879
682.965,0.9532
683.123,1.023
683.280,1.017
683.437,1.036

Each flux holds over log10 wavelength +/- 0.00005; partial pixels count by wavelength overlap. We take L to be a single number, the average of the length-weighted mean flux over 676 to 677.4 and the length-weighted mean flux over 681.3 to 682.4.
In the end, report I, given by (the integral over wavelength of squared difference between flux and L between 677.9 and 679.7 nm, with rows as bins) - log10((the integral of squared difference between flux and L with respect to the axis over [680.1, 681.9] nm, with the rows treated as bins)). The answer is 2.53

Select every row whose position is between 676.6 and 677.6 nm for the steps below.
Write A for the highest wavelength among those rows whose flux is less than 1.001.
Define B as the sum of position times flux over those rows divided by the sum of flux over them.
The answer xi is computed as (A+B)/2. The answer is 677.14 nm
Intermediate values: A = 677.172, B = 677.10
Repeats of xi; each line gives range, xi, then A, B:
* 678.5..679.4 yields 679.16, 679.358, 678.97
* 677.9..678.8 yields 678.54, 678.733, 678.34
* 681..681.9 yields 681.52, 681.552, 681.48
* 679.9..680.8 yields 680.57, 680.767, 680.37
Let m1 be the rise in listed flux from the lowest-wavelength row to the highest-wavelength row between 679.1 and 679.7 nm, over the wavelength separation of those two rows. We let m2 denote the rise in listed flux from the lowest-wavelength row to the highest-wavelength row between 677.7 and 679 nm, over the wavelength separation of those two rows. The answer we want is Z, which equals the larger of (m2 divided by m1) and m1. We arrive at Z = 0.25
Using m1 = 0.10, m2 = 0.03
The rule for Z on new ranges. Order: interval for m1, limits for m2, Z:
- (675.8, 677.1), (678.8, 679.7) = 1.41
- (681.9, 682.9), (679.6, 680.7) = -0.02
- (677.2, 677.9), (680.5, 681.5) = 0.07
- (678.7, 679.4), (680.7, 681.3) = 0.07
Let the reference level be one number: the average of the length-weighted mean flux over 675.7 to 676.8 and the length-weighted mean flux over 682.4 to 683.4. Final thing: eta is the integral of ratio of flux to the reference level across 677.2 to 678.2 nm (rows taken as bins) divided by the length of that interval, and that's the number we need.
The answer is 1.00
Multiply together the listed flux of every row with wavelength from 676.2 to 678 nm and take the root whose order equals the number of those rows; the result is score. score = 1.000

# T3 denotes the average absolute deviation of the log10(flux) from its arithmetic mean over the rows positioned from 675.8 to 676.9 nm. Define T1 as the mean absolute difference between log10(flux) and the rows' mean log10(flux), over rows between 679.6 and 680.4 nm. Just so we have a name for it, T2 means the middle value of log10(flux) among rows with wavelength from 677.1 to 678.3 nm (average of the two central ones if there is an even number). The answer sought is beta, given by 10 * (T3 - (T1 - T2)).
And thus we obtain 0.130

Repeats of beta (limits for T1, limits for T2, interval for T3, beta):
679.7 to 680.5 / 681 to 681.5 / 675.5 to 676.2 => -0.108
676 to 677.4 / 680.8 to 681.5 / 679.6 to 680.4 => -0.136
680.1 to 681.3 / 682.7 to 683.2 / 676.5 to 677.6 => -0.040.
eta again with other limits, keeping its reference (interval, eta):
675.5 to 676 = 0.97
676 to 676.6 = 1.04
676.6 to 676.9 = 0.97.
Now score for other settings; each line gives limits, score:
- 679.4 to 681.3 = 0.984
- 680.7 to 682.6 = 0.986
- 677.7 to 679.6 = 0.980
